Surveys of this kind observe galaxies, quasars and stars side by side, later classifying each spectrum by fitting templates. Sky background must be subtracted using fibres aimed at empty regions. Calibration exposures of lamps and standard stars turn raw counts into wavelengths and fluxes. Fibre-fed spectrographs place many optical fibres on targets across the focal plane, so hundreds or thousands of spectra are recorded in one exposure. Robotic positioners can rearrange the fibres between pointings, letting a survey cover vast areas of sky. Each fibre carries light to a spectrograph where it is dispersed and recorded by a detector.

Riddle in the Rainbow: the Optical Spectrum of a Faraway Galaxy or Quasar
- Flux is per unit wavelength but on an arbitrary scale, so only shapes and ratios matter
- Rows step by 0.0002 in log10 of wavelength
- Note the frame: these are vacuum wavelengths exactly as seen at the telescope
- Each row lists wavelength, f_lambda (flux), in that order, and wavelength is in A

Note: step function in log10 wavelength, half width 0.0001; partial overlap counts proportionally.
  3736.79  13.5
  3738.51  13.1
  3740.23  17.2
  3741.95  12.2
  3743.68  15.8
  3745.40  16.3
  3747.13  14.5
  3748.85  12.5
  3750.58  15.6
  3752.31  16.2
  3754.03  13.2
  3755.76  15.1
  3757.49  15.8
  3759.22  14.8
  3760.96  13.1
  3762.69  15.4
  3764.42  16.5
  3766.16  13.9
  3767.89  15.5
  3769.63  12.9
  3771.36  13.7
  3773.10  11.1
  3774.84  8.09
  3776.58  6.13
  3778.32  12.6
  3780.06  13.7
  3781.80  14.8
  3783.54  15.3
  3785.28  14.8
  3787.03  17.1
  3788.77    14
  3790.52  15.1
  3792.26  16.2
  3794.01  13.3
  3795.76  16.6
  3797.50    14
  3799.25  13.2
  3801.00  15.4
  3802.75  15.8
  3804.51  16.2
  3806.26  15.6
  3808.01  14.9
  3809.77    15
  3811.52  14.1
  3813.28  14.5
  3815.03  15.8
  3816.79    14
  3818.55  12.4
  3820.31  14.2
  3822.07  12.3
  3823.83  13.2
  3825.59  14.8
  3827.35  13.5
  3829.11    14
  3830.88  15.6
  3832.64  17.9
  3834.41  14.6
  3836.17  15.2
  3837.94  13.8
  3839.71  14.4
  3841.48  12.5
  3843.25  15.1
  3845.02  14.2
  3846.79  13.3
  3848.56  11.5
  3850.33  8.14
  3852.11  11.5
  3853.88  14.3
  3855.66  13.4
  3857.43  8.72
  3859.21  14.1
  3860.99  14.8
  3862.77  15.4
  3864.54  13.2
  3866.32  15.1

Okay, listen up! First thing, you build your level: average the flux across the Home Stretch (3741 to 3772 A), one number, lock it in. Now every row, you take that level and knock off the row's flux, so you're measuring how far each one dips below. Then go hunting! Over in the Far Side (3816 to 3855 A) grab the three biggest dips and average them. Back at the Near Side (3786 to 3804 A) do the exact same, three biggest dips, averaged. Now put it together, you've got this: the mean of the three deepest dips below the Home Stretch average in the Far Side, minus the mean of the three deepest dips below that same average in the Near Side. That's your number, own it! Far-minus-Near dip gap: 3.1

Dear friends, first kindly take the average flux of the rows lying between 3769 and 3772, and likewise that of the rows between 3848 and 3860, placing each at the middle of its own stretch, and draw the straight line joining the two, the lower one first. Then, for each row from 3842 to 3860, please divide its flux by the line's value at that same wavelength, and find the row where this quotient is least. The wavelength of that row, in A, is 3850.33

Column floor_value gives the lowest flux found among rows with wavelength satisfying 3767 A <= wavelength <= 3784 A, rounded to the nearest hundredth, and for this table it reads 6.13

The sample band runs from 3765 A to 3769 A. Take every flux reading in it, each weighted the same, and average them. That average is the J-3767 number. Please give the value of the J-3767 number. 14.7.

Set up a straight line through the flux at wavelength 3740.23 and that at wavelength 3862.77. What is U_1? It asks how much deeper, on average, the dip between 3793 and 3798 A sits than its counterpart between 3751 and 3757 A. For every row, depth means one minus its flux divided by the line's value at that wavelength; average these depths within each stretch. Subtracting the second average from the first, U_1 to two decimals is -0.02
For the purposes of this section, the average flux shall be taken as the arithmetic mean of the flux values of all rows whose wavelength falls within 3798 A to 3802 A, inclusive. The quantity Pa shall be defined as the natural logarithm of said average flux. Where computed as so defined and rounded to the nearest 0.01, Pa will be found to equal 2.66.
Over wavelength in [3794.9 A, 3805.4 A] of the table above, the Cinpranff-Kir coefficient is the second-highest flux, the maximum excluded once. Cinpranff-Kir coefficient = 16.2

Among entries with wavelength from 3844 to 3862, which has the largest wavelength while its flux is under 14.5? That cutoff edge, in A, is 3859.21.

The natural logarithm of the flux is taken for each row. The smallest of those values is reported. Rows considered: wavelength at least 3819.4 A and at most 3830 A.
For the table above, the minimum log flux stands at 2.51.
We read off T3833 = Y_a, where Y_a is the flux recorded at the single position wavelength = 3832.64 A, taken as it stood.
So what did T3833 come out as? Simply 17.9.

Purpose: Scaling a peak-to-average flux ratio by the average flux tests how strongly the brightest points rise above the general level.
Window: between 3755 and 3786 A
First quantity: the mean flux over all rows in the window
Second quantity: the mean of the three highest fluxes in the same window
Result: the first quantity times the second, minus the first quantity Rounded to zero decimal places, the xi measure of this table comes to 202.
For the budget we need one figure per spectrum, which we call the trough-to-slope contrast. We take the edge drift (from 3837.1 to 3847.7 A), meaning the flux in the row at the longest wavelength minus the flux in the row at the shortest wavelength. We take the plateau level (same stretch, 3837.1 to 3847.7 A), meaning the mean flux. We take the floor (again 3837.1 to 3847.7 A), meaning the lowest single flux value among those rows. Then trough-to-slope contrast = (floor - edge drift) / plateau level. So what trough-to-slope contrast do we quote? 0.94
